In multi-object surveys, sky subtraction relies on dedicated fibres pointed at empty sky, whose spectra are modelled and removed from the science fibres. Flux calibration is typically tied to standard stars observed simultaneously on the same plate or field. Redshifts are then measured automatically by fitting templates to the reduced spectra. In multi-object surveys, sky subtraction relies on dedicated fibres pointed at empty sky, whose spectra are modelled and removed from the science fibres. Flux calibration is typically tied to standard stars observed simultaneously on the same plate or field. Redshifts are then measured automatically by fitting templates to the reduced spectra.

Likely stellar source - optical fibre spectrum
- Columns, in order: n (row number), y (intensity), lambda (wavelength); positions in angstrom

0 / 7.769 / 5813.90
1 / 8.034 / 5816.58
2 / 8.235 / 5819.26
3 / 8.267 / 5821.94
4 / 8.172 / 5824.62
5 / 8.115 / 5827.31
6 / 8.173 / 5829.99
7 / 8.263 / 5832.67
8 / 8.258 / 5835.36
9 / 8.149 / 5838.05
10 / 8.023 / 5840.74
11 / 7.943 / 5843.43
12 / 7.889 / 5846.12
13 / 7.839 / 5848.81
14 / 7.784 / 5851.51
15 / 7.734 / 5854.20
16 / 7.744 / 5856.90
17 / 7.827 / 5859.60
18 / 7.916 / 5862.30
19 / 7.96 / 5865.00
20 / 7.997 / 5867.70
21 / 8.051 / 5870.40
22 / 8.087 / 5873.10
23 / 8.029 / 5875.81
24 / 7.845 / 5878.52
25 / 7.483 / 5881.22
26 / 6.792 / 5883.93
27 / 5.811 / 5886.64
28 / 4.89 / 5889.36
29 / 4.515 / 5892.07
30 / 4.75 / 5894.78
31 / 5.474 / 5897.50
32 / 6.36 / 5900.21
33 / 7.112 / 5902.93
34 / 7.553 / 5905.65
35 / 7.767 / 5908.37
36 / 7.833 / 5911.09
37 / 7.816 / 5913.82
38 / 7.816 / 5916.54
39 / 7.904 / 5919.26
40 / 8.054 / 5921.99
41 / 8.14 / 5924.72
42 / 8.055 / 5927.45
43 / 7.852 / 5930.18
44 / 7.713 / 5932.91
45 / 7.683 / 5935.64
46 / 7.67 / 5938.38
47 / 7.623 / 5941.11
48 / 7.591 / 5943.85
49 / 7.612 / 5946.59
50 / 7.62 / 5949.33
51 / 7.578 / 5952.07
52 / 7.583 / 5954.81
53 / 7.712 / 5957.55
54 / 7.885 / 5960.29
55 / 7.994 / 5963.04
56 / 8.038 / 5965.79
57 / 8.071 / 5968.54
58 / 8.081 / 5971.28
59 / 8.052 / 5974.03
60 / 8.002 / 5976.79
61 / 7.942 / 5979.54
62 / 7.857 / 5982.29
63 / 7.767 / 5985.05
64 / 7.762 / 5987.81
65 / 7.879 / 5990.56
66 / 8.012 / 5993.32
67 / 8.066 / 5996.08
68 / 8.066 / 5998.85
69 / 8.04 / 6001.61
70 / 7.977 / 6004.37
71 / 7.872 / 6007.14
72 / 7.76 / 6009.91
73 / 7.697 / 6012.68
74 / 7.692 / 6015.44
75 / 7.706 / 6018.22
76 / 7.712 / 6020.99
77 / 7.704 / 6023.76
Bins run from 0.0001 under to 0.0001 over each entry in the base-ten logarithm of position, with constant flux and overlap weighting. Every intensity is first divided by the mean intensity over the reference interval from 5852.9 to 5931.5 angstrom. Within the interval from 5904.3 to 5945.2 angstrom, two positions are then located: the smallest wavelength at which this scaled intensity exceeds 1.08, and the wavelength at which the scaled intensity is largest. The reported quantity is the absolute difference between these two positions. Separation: 5.5 angstrom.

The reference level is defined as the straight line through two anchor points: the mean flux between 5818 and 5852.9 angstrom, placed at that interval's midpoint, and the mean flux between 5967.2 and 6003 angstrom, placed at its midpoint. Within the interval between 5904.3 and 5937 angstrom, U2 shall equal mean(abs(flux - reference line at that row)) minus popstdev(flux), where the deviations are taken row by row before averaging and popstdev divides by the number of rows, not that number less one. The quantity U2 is 0.04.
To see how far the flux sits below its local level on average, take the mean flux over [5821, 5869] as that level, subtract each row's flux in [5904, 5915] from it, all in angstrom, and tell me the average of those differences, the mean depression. 0.3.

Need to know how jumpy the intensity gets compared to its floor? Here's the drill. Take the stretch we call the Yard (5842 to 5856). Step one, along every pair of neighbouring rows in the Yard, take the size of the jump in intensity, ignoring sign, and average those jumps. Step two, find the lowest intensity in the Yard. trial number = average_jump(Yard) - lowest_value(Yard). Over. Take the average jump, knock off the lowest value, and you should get -7.68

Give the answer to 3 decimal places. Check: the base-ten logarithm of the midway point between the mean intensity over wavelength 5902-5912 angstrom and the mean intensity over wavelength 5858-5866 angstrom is 0.888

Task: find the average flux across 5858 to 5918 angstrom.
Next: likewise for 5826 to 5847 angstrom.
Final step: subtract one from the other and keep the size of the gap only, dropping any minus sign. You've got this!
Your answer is 1.03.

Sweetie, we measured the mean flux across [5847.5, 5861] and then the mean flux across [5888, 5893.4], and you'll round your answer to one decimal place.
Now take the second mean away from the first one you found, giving 3.1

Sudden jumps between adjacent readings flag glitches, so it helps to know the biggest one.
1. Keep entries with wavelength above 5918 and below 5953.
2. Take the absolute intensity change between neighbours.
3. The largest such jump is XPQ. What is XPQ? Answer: 0.20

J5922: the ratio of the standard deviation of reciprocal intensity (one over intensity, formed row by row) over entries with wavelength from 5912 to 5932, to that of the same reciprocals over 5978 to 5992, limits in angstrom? 1.7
